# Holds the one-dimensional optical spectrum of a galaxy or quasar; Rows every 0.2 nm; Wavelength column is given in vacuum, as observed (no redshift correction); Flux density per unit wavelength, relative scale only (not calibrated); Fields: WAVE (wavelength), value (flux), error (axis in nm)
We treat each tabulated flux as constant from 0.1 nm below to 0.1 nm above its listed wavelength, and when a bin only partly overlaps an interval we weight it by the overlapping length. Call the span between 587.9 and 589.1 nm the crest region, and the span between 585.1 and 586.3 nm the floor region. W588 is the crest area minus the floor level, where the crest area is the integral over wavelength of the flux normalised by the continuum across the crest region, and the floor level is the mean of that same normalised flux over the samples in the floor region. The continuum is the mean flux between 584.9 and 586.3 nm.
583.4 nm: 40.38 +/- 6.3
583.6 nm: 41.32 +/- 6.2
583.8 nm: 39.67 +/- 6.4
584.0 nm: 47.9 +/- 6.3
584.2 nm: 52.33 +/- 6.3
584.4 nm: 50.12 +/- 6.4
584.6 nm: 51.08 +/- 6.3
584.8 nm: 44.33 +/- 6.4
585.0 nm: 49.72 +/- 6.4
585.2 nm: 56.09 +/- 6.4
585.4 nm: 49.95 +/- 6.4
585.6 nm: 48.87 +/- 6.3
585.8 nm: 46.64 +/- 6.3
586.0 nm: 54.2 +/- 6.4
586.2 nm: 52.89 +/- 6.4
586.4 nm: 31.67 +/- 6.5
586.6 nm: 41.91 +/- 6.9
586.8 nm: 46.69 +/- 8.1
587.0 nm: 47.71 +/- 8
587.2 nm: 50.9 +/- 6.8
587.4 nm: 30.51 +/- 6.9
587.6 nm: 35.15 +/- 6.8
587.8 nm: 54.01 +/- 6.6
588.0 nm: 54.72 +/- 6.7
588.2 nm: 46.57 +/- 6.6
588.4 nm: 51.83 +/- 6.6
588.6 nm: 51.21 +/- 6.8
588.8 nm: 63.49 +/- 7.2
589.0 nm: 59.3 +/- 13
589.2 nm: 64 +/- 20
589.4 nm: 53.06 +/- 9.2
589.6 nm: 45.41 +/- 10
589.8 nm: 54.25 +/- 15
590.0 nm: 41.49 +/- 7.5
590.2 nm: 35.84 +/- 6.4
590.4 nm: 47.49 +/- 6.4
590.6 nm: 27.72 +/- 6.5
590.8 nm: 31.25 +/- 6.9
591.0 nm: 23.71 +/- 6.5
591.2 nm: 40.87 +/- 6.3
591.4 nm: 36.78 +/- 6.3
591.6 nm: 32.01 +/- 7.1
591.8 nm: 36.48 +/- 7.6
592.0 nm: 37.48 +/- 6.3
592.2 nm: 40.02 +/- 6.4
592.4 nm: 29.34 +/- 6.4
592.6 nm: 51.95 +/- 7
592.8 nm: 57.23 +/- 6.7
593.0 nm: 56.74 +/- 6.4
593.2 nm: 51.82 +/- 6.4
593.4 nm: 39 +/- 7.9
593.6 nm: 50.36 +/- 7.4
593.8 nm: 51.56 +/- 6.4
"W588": 0.27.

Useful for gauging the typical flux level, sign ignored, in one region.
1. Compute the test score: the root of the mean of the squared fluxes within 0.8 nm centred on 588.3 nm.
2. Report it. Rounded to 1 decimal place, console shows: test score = 51.2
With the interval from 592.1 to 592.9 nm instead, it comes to 45.9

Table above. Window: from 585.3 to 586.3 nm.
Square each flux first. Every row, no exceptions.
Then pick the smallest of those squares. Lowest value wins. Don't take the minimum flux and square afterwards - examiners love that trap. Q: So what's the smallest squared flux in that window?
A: 2175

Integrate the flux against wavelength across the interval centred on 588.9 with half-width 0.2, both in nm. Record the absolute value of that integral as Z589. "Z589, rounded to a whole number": 25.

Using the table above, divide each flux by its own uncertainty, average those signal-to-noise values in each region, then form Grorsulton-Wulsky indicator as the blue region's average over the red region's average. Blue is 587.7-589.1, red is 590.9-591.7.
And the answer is 1.46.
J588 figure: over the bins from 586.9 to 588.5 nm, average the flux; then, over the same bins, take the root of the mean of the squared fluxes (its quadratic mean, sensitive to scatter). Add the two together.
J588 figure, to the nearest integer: 94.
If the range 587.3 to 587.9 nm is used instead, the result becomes 81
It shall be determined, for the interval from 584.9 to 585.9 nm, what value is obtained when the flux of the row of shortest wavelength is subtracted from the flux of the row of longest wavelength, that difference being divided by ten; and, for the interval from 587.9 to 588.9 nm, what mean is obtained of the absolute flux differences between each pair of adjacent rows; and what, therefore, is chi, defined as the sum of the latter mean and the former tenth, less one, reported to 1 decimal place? 5.3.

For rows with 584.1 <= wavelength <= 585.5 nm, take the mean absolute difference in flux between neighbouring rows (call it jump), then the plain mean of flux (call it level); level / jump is 10.9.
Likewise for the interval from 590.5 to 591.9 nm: 4.7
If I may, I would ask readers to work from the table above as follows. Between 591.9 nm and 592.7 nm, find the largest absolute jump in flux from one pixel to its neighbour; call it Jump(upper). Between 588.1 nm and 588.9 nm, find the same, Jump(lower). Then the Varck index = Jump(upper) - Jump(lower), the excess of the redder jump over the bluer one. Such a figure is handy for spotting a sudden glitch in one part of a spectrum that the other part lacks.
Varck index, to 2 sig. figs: 10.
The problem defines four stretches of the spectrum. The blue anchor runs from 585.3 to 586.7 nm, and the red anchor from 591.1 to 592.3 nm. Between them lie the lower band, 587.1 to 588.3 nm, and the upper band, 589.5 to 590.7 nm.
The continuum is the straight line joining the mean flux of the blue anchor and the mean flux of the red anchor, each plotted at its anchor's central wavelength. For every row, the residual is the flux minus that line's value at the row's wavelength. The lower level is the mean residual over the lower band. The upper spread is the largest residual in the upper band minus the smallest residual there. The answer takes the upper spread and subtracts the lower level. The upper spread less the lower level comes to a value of 24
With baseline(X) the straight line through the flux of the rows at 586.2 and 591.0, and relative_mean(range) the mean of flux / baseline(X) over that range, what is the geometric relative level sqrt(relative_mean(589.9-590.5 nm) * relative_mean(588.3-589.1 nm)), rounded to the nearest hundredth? 1.48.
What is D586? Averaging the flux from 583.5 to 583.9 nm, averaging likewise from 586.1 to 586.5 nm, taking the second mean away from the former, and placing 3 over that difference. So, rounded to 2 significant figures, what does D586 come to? -1.7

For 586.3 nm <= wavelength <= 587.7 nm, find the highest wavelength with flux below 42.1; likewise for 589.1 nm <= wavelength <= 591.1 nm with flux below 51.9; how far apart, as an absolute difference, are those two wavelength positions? 3.40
